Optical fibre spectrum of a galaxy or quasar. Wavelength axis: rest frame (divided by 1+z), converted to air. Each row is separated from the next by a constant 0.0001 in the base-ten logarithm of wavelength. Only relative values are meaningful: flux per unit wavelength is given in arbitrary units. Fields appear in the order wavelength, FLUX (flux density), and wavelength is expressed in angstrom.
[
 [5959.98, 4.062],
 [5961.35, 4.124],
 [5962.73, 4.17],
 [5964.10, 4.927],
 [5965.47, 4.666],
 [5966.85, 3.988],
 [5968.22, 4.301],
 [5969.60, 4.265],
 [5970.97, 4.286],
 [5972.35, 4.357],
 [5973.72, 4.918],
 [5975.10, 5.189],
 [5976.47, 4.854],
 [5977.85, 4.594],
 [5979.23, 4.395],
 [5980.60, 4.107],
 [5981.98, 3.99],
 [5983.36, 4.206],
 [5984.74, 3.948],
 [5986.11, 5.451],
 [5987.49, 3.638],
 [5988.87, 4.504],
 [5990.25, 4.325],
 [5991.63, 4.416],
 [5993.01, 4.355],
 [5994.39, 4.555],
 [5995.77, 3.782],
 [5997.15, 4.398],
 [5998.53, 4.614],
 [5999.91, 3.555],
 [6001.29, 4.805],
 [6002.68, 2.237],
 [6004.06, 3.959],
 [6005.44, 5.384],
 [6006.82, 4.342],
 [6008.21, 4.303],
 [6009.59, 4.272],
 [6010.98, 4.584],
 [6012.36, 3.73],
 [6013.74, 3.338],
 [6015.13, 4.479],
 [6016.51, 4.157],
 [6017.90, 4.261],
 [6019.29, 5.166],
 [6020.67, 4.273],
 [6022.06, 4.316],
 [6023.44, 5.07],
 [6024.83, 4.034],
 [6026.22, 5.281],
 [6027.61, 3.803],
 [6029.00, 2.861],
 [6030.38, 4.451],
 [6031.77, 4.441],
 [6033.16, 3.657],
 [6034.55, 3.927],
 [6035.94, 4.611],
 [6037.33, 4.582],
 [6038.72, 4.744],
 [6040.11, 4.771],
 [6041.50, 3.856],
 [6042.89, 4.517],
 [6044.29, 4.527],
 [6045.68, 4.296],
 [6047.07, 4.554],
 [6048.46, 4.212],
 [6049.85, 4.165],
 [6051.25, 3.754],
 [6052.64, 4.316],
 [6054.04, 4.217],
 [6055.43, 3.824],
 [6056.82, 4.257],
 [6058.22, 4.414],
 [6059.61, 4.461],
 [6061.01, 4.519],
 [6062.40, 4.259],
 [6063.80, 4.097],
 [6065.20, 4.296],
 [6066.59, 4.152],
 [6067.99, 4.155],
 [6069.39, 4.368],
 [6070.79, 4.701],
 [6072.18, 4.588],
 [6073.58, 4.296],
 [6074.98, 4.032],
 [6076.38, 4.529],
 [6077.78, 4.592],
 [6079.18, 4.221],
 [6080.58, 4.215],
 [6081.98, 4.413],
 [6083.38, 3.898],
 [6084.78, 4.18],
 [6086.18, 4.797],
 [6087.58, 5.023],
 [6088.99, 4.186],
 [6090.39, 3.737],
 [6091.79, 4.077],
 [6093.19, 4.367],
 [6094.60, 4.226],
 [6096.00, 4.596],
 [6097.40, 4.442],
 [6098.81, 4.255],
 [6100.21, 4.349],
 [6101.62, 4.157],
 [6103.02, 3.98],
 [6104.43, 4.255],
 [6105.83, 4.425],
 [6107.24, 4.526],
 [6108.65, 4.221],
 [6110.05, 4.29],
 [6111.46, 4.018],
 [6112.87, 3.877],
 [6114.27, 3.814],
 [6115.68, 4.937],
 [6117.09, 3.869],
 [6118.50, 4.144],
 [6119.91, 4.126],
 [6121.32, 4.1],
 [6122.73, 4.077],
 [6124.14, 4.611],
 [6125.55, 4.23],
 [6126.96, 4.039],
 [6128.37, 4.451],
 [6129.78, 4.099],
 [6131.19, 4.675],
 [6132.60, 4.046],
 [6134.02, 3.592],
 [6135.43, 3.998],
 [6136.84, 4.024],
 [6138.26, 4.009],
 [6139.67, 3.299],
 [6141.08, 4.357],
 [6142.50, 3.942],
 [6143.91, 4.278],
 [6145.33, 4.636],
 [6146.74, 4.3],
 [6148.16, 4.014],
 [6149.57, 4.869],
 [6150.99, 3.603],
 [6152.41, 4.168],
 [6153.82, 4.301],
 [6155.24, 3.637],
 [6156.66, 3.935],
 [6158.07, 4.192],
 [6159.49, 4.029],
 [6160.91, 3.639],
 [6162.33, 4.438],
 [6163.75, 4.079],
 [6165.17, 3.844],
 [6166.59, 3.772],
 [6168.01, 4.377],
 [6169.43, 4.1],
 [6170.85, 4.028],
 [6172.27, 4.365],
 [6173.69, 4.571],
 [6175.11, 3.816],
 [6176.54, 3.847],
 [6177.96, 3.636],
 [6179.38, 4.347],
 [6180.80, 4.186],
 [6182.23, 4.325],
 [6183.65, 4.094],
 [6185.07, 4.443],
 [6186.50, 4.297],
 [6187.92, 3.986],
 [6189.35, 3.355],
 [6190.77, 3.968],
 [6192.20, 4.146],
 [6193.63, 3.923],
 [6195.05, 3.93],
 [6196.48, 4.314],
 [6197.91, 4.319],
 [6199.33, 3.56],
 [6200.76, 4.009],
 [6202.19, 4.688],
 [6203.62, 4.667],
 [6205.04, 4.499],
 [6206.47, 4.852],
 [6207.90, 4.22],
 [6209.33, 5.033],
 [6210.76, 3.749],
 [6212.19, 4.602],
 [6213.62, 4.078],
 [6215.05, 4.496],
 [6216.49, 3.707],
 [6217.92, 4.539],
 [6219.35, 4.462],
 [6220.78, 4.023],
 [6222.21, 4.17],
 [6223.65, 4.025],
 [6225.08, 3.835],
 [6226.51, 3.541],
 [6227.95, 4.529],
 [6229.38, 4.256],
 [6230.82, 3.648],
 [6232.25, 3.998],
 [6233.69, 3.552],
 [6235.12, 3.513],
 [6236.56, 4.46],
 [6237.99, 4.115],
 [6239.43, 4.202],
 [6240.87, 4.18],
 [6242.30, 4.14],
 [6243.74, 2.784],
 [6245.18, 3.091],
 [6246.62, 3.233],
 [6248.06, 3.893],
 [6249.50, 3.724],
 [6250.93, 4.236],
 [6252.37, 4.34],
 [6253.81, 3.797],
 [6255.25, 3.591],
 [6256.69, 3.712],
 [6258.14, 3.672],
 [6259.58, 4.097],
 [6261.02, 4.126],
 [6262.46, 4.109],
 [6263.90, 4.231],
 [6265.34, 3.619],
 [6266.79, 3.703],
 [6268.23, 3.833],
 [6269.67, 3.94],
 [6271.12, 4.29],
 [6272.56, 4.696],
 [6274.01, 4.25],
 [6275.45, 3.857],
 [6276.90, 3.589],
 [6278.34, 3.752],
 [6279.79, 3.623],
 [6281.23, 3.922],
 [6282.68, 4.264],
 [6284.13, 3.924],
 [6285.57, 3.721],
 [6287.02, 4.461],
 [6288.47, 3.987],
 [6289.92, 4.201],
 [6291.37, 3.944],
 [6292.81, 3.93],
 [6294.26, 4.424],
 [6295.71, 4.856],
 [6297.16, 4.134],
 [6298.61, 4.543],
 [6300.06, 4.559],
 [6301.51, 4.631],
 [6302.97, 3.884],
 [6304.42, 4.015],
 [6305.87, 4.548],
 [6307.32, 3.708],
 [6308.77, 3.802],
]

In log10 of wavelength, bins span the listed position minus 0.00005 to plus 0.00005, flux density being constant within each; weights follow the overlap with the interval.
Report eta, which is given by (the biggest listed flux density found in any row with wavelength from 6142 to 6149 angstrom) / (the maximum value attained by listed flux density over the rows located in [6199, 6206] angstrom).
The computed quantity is 0.99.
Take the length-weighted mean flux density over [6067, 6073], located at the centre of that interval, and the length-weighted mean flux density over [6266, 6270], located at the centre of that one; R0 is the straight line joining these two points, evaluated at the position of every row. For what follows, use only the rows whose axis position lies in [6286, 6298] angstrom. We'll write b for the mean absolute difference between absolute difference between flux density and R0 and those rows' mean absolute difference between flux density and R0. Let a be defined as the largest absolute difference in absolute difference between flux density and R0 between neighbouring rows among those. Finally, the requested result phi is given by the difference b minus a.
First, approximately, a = 0.72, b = 0.25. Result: -0.5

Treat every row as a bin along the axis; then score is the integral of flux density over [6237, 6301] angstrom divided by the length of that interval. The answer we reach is 3.99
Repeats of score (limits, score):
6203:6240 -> 4.18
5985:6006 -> 4.25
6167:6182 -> 4.13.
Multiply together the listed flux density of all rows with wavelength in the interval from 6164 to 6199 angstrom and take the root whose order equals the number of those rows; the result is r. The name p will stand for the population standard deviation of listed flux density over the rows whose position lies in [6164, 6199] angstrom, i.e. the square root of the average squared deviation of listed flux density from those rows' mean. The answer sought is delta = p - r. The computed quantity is -3.79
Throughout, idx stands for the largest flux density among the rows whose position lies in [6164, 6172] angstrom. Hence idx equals 4.377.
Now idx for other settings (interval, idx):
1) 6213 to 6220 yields 4.539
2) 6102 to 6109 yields 4.526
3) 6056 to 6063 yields 4.519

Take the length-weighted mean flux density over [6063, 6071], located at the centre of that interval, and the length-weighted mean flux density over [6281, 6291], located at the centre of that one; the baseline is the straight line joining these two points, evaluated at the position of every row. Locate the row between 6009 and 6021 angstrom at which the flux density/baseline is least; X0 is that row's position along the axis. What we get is 6013.74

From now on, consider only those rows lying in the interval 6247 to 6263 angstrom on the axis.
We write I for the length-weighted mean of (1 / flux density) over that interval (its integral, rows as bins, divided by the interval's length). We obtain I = 0.256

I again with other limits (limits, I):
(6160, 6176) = 0.246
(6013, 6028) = 0.232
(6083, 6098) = 0.233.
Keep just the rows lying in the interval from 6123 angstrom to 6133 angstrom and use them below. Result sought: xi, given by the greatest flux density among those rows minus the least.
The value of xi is 0.6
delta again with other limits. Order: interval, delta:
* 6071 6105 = -4.02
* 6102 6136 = -3.88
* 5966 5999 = -3.97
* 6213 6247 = -3.45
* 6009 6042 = -3.68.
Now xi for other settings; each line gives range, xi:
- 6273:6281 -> 0.7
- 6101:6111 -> 0.5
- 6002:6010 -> 3.1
